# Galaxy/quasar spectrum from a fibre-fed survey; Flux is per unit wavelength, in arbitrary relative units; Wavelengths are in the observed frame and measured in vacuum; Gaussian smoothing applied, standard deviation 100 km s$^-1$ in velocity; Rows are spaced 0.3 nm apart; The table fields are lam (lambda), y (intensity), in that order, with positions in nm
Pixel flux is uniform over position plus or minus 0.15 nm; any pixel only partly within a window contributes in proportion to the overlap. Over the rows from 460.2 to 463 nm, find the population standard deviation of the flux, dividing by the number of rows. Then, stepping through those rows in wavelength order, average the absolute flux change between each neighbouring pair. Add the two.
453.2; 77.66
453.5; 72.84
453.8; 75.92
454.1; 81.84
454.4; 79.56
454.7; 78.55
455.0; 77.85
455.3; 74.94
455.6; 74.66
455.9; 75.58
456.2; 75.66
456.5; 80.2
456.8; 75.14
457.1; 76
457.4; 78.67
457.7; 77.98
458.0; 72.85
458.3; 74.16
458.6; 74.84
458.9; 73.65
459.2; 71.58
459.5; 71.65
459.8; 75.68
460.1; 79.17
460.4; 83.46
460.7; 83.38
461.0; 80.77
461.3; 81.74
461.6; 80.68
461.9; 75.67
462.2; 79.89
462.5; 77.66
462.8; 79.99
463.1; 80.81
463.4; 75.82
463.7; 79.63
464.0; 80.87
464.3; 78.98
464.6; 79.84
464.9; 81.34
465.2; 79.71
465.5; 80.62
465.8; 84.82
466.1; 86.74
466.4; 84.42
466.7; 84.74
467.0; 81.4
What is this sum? 4.7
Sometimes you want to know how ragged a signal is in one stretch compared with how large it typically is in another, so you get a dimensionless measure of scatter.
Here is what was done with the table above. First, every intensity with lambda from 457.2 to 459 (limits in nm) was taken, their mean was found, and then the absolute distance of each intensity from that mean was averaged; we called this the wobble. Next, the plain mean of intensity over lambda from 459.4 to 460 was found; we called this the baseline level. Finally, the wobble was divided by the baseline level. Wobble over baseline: 0.027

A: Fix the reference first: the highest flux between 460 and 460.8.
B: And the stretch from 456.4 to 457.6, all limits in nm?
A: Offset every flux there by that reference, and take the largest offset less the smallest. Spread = 5.1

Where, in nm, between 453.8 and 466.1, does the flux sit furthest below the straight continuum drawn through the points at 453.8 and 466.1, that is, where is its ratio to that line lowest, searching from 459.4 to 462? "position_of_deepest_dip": 459.5 nm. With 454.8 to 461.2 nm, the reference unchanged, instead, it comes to 459.5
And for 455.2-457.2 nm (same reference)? 456.8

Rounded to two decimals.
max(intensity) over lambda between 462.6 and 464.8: 80.87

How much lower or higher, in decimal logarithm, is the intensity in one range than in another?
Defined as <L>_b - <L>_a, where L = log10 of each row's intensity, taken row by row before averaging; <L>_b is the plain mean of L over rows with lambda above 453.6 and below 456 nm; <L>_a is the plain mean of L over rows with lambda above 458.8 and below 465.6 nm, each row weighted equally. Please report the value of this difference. -0.008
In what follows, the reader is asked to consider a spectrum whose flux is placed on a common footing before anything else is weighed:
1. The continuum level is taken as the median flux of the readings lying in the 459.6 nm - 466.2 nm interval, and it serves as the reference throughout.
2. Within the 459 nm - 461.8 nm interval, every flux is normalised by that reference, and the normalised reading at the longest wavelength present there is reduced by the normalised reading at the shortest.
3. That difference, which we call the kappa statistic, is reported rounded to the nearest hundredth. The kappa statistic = 0.11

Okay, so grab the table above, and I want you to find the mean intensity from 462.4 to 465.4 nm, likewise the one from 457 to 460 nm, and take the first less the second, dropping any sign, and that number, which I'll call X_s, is 4.8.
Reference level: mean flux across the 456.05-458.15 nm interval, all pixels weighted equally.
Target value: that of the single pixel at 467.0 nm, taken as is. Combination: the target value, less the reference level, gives 5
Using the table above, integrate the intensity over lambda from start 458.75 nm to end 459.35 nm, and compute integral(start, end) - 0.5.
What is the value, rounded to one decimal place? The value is 43.1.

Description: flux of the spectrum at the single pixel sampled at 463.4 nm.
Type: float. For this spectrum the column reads 75.82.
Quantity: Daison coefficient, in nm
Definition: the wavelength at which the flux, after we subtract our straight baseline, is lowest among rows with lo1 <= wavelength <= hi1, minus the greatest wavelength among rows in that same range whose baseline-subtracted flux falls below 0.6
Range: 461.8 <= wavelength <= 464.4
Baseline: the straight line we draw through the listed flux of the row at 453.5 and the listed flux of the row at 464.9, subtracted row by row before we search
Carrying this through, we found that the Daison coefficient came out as -0.90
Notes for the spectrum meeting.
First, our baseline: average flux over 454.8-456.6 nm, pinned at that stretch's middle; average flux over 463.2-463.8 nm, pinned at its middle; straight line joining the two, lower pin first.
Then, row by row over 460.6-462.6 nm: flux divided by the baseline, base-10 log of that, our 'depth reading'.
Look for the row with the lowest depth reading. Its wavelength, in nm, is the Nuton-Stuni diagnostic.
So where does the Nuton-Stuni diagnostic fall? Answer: 461.9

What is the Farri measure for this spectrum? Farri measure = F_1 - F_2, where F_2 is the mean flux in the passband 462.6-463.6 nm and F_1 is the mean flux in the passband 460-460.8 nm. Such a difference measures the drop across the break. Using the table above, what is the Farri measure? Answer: 3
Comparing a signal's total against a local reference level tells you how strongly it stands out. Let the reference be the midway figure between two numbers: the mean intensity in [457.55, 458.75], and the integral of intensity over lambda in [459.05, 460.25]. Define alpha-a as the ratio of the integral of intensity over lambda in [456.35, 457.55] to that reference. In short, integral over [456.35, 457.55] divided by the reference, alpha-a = 1.13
